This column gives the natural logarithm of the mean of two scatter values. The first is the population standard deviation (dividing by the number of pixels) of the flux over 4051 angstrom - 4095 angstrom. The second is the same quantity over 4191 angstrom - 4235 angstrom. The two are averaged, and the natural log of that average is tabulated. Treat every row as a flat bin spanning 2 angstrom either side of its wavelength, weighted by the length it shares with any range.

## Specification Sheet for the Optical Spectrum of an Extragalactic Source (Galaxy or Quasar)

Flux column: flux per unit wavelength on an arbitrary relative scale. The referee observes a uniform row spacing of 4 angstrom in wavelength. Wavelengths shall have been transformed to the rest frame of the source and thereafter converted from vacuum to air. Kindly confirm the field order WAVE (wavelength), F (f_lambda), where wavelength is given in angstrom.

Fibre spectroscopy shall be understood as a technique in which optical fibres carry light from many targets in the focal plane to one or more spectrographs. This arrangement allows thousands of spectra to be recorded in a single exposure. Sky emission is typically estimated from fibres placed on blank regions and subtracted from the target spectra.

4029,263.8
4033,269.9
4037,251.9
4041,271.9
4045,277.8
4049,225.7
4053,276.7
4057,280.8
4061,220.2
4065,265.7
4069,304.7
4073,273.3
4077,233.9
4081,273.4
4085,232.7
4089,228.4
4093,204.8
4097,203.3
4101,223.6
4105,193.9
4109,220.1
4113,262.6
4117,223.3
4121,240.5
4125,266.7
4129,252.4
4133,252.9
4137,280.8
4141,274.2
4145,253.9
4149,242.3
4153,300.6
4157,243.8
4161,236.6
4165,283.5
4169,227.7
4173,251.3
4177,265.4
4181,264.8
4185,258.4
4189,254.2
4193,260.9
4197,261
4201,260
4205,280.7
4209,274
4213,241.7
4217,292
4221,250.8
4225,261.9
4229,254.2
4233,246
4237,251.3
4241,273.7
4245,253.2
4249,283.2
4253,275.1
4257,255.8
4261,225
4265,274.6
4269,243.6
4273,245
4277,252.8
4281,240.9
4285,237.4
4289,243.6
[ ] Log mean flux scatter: 3.09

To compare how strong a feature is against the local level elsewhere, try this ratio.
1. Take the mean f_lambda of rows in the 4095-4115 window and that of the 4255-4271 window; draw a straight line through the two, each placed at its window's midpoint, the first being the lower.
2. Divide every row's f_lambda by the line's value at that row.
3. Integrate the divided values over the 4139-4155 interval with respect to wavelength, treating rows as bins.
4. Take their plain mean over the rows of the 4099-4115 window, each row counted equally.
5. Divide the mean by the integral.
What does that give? 0.054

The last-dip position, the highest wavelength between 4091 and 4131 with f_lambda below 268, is 4129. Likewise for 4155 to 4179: 4177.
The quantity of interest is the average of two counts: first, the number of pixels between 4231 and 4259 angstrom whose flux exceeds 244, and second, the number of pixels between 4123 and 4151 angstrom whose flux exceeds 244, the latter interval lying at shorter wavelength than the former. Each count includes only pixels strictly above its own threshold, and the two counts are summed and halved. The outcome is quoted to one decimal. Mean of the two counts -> 6.5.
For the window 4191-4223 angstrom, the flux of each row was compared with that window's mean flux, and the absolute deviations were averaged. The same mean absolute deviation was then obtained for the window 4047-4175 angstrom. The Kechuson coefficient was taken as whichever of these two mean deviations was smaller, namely 12.8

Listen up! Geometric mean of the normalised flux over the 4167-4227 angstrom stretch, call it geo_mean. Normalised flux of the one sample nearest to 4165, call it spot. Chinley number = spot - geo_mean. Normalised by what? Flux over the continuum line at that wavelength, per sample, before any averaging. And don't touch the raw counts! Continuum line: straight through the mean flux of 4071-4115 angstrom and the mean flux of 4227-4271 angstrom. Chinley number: 0.12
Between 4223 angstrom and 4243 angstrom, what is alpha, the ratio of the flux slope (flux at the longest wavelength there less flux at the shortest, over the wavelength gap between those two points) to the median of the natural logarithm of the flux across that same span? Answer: 0.1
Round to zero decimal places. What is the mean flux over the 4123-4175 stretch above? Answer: 259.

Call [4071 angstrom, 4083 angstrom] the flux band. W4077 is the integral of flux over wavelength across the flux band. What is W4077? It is 3122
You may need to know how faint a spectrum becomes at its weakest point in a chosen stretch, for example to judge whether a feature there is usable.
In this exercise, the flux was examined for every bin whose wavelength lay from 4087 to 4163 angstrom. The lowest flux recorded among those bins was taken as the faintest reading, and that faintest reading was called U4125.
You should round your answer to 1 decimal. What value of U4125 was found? 193.9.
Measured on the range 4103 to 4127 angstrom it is 193.9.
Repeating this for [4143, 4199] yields 227.7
